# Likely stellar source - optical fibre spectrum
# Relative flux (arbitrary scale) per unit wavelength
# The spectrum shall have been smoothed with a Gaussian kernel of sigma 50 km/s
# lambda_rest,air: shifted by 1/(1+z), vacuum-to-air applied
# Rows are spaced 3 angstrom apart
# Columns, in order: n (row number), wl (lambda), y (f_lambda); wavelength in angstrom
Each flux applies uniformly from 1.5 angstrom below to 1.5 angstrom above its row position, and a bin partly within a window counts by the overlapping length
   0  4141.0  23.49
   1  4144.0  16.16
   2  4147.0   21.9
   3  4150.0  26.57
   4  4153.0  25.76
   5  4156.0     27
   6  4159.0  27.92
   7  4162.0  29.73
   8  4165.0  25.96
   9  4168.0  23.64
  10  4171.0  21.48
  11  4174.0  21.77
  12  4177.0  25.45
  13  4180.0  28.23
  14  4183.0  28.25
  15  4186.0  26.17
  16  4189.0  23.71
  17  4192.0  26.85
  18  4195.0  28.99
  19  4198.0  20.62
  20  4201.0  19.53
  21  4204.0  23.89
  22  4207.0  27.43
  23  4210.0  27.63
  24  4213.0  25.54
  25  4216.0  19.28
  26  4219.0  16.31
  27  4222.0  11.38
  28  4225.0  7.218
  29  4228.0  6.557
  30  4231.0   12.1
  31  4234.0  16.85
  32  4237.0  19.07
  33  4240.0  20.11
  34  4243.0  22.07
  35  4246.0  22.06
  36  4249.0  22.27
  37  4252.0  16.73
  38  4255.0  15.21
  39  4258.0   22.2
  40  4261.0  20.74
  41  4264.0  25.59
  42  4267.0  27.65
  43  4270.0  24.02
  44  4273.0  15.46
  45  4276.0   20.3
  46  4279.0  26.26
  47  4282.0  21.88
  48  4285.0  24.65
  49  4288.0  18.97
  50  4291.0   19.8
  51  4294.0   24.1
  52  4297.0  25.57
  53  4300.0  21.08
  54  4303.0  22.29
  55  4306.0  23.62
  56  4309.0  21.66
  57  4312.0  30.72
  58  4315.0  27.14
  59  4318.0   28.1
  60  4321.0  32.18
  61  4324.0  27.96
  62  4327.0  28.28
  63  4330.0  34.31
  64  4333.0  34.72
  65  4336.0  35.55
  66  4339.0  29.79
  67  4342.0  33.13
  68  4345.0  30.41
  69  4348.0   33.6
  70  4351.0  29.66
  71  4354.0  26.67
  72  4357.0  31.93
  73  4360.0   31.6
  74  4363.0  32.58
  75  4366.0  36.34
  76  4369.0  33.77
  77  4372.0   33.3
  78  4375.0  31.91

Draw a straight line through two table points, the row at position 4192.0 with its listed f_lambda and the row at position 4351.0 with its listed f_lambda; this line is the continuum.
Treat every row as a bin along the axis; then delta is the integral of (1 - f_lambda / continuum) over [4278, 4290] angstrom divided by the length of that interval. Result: 0.20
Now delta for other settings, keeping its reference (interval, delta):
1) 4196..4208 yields 0.15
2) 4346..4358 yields -0.02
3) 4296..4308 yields 0.20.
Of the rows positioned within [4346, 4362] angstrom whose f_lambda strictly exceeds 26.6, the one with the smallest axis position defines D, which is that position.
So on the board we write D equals 4348.0 angstrom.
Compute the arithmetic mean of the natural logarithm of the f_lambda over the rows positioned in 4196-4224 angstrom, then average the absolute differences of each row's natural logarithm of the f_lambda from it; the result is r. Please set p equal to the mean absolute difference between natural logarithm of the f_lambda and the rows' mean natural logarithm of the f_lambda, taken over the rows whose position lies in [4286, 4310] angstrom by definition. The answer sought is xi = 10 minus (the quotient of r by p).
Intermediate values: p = 0.080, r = 0.21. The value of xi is 7.4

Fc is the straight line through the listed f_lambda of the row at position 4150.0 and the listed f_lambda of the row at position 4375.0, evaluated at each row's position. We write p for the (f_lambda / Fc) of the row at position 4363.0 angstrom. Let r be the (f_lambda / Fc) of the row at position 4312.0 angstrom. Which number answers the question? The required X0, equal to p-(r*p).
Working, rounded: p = 1.03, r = 1.01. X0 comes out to -0.01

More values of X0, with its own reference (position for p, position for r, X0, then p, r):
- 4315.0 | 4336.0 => -0.13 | 0.89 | 1.15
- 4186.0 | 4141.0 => 0.10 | 0.95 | 0.89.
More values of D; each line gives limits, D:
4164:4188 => 4180.0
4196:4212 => 4207.0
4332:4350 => 4333.0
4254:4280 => 4267.0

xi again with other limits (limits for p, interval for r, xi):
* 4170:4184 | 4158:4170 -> 9.3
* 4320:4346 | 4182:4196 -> 9.3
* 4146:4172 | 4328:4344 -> 9.4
